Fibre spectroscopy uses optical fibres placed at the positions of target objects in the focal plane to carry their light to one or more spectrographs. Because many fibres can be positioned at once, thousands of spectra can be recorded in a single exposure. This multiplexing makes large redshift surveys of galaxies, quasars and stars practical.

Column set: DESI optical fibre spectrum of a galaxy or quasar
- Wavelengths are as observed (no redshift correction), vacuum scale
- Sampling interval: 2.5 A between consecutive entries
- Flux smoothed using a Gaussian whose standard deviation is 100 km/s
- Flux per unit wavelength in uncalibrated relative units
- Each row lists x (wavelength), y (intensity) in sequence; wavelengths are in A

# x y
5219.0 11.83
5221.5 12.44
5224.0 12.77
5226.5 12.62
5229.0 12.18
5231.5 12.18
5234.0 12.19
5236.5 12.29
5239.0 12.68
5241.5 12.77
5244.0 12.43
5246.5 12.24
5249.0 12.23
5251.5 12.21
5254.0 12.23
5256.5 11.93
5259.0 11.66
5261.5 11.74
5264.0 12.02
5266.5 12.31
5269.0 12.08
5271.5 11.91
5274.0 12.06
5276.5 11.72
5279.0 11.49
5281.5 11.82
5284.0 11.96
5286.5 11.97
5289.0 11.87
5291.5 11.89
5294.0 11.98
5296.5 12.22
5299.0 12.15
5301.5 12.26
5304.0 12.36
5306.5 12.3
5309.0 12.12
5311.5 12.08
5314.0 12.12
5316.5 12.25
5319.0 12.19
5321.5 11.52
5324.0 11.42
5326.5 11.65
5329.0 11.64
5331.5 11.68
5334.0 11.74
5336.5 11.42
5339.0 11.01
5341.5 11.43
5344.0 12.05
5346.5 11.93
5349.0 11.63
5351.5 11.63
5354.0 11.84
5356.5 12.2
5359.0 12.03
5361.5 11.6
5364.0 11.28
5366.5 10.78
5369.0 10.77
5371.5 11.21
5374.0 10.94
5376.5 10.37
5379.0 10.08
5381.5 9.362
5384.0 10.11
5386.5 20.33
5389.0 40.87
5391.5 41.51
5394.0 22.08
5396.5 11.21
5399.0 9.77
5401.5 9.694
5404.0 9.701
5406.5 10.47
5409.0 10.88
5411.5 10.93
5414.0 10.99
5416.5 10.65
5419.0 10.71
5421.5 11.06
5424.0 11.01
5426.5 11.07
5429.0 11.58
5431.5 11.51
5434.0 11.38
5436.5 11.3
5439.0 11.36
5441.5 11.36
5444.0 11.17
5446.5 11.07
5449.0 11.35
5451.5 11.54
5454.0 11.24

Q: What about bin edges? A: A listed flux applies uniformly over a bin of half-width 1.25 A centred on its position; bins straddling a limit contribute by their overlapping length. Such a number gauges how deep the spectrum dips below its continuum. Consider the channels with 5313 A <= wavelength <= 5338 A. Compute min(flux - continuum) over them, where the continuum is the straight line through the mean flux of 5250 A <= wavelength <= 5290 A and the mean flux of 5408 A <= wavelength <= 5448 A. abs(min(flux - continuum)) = 0.24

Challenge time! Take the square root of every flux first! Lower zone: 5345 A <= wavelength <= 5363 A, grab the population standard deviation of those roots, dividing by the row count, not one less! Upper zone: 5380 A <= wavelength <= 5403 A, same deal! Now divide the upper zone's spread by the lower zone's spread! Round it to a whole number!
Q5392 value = 42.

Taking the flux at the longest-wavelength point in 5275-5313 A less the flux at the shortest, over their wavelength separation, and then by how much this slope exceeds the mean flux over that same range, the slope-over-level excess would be -12.0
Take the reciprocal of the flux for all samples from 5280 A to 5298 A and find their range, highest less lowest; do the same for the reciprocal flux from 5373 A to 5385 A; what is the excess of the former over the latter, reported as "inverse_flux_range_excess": -0.013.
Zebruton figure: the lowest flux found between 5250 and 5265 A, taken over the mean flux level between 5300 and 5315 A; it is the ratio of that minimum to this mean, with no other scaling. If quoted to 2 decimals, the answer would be 0.96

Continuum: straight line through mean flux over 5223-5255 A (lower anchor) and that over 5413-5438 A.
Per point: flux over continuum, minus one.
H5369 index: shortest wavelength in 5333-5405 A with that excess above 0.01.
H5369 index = 5344.0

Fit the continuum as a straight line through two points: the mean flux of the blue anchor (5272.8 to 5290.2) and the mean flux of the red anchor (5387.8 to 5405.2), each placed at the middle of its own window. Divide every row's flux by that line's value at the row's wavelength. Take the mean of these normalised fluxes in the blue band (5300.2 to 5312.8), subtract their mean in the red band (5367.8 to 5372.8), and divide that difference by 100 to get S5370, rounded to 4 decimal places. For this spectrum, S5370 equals 0.0030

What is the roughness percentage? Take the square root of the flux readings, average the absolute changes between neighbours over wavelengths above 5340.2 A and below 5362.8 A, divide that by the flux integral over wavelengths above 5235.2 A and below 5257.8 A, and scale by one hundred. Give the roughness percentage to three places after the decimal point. 0.014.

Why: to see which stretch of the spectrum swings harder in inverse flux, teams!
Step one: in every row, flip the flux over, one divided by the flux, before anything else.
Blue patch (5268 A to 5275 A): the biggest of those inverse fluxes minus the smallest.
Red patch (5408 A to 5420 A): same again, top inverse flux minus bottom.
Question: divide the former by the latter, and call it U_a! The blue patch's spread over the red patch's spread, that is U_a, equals 0.41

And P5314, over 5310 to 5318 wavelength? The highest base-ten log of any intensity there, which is 1.09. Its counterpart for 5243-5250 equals 1.09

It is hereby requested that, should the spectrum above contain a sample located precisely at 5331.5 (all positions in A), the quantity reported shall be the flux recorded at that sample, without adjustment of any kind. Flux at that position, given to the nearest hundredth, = 11.68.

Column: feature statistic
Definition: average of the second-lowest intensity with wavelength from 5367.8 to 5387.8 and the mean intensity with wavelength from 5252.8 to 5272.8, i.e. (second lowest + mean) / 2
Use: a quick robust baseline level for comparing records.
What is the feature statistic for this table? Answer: 11.0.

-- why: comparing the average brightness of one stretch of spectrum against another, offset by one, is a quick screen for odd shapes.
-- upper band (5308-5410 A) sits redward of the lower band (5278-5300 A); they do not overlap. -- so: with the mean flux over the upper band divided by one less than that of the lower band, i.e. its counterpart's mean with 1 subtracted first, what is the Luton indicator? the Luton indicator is 1.21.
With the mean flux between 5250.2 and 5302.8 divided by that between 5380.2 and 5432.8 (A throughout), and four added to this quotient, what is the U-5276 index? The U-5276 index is 4.82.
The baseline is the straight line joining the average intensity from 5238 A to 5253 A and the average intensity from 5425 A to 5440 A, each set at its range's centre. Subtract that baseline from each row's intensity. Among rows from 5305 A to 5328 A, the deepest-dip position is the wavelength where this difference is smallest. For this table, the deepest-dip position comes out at 5324.0 A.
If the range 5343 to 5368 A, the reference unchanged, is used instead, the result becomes 5366.5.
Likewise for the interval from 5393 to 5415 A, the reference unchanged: 5401.5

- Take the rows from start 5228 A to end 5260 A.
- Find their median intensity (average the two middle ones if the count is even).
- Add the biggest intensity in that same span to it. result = 25.0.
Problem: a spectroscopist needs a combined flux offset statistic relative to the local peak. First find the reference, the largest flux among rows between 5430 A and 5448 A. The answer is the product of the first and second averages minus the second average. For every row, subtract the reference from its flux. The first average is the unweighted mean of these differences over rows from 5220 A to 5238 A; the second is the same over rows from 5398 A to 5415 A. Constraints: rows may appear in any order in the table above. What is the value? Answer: 0.15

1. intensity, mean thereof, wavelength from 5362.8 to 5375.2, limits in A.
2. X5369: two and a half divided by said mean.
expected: 0.227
